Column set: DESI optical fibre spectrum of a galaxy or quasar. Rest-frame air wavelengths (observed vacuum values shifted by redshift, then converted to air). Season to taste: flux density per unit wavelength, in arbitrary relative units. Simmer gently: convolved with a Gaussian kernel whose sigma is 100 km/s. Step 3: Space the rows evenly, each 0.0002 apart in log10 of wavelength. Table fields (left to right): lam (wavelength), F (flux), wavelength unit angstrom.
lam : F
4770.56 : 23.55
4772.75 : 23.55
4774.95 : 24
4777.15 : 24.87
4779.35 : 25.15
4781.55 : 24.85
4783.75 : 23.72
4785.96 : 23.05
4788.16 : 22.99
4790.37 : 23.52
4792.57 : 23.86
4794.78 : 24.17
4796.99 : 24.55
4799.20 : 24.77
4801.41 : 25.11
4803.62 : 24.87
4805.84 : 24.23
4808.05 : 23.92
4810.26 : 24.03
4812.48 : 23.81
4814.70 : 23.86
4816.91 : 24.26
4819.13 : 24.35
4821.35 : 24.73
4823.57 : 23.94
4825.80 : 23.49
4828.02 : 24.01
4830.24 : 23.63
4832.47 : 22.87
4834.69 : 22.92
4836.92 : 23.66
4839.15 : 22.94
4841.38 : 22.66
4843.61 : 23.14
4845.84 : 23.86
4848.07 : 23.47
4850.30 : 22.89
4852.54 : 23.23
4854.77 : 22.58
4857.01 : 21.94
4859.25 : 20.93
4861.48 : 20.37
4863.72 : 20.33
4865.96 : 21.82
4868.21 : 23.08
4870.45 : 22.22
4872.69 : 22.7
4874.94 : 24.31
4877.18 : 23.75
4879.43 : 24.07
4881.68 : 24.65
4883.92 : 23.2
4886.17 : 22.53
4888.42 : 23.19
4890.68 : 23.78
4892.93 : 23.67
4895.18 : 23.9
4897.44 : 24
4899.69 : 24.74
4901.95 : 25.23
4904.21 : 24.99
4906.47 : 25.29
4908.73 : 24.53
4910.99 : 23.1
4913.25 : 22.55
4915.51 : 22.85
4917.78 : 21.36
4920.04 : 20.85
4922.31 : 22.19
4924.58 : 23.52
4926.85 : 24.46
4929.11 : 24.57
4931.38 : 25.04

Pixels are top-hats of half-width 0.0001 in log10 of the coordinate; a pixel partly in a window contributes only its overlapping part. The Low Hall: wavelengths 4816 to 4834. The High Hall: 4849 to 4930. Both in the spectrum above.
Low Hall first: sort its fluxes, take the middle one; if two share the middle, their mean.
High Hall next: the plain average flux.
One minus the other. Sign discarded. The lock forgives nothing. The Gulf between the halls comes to 0.83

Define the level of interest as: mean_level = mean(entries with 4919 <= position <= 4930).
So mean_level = 23.1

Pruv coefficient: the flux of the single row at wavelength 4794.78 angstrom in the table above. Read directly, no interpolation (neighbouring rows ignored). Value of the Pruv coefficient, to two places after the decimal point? 24.17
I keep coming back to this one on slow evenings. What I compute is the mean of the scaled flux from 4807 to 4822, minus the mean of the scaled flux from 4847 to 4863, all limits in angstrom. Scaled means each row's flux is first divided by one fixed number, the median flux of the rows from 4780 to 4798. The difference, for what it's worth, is 0.08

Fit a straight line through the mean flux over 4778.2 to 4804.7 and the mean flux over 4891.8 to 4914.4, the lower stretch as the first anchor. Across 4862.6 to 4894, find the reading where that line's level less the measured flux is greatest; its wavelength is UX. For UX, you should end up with 4863.72 angstrom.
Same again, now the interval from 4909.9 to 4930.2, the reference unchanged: 4920.04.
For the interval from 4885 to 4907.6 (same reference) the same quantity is 4886.17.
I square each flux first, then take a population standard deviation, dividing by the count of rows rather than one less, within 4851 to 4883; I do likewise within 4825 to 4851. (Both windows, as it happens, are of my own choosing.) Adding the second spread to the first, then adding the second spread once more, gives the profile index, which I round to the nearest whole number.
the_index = 100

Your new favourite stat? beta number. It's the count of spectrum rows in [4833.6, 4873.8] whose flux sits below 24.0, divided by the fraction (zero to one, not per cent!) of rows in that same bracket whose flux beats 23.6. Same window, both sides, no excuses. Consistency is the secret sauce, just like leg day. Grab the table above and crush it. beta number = 162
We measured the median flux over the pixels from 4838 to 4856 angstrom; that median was 23.0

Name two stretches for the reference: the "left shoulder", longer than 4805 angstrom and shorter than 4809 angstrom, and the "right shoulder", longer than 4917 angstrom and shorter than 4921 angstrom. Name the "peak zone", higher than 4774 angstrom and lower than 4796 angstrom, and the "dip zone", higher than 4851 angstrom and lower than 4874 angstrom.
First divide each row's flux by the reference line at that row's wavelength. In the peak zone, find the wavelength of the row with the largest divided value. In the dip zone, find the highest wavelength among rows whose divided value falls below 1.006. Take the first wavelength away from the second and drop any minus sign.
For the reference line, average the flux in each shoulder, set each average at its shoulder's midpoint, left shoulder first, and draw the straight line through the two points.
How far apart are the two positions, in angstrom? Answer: 91.1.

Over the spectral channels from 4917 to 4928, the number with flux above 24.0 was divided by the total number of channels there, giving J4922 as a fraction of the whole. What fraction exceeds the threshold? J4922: 0.20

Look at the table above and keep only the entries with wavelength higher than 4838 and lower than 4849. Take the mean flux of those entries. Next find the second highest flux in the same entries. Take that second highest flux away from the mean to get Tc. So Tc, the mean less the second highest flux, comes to -0.26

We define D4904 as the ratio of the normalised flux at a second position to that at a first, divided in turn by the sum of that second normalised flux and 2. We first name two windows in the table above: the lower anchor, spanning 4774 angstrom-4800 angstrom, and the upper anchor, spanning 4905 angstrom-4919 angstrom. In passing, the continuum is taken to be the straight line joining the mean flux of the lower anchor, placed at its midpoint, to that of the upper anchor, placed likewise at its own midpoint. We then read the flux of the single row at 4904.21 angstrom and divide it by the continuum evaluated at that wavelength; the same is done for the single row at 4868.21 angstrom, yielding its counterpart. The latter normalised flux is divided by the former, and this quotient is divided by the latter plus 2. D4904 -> 0.307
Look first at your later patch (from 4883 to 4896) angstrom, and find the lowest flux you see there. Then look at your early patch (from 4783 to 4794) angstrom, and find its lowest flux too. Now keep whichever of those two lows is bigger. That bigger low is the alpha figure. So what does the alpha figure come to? 23.0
